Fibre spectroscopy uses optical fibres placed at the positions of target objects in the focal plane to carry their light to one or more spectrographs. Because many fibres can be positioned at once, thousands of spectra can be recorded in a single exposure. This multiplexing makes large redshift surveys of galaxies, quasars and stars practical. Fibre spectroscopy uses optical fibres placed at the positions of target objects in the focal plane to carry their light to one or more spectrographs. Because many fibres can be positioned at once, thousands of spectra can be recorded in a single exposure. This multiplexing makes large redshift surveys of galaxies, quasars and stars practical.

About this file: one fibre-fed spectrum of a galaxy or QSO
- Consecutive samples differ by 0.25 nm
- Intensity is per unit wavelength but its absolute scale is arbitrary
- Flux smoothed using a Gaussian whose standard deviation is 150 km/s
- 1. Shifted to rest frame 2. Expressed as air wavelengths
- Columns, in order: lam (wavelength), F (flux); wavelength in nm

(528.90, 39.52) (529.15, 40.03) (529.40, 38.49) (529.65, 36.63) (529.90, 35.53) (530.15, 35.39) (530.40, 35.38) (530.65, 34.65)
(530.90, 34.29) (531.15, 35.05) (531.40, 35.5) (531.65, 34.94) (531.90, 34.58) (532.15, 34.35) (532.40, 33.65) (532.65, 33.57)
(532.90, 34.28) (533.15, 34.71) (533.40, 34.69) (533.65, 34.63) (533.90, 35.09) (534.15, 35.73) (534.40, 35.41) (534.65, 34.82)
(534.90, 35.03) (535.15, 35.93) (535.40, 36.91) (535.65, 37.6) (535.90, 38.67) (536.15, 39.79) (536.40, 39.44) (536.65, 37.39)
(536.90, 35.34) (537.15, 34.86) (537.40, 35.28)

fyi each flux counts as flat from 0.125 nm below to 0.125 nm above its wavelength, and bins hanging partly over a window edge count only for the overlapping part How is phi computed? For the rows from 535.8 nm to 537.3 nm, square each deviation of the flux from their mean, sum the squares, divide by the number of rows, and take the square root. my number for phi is 1.91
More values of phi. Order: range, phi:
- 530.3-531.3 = 0.41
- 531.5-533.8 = 0.45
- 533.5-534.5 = 0.41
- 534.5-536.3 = 1.72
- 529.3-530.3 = 1.24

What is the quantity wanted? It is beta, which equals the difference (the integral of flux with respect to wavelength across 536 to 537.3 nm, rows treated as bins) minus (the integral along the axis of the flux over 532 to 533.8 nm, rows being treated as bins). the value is -13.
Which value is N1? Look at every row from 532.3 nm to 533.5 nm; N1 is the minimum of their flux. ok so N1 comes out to 33.57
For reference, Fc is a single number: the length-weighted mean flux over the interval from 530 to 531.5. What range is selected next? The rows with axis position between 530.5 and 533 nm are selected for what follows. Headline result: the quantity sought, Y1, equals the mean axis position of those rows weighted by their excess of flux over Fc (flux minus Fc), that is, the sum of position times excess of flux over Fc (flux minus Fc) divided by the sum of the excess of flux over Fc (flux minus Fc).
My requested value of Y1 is 532.20 nm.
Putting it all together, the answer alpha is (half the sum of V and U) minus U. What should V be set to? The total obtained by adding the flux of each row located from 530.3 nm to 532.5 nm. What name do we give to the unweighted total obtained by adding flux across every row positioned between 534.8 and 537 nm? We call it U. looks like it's -12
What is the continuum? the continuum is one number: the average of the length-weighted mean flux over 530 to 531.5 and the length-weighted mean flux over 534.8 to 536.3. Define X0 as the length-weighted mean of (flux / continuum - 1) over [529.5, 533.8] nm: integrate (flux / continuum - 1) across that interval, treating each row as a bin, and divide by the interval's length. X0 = -0.038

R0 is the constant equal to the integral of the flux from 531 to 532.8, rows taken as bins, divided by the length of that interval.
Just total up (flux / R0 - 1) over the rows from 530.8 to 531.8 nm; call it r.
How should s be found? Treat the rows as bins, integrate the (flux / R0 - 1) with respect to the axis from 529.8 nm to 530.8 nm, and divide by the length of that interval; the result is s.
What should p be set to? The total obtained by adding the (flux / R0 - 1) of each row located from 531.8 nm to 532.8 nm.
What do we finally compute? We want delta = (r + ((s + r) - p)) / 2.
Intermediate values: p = -0.06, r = 0.05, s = 0.020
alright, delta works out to 0.1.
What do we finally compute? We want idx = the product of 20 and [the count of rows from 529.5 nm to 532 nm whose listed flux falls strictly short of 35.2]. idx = 100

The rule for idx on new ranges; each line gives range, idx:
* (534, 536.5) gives 40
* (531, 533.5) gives 180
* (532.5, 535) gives 160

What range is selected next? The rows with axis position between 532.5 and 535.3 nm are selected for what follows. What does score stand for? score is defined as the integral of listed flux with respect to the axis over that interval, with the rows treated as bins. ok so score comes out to 98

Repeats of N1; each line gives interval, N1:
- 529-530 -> 35.53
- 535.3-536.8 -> 36.91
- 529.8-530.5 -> 35.38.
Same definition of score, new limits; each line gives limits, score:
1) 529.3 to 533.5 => 147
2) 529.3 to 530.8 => 54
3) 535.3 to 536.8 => 57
